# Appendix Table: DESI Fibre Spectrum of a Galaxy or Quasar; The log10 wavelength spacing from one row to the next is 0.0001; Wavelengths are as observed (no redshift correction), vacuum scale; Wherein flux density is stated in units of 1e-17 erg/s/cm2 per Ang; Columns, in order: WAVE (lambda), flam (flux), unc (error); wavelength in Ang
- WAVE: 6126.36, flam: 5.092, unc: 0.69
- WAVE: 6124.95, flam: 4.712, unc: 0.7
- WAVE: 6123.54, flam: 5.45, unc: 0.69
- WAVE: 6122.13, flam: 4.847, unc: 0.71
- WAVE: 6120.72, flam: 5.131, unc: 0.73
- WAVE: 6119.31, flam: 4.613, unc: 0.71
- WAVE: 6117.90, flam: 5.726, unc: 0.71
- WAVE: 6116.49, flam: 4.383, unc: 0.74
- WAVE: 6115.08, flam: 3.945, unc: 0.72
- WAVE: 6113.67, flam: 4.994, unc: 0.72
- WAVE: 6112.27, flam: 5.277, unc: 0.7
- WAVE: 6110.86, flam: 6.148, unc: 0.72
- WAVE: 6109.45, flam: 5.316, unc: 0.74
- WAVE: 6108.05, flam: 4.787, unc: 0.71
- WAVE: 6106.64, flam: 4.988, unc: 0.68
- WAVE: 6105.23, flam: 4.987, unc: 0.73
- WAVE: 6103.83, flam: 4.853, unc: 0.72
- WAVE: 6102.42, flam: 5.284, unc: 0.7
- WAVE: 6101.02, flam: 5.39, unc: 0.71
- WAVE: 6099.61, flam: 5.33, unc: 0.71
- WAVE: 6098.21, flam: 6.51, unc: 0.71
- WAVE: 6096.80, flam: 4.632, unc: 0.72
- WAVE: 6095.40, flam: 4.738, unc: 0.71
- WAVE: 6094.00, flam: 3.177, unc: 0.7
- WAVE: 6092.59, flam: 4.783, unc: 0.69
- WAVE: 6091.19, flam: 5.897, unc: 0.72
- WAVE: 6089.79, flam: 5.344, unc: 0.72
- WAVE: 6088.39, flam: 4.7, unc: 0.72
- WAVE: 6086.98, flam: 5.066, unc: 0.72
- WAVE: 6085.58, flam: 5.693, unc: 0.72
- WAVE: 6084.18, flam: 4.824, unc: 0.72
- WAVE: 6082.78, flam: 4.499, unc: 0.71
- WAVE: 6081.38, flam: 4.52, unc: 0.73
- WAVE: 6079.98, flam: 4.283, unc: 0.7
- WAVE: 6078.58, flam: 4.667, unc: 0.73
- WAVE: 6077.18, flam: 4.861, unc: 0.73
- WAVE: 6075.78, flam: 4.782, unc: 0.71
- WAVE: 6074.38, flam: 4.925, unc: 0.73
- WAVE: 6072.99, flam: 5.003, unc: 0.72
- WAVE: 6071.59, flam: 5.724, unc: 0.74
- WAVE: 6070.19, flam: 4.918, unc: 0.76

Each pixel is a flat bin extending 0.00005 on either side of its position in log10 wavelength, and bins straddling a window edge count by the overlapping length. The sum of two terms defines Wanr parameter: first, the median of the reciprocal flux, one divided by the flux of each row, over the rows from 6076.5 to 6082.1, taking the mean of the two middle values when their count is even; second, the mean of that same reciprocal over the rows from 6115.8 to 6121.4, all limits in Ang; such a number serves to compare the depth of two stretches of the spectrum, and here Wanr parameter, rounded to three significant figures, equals 0.421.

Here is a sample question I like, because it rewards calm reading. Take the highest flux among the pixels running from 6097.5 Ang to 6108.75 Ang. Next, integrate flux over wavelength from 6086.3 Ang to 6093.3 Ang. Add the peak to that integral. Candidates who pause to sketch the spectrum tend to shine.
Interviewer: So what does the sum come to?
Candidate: 43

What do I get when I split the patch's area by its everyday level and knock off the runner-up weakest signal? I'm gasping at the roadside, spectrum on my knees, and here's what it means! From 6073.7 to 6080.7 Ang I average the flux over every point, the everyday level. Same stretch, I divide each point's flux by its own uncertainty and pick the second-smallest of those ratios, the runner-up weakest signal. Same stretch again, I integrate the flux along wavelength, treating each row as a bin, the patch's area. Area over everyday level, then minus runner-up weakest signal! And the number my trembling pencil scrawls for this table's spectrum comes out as 0.6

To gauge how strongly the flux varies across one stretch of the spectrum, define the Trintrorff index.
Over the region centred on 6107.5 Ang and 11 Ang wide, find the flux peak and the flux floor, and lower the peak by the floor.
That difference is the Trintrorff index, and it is 1.4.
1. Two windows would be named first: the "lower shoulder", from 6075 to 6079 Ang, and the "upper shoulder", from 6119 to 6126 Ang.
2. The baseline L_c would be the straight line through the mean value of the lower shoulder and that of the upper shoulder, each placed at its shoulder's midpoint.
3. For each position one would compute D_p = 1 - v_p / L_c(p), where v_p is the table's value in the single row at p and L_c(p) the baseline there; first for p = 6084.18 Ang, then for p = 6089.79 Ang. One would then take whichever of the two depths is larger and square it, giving 0.0000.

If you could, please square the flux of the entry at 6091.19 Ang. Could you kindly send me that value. 34.8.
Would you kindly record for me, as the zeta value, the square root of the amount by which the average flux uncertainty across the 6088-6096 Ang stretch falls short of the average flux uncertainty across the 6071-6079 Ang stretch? 0.13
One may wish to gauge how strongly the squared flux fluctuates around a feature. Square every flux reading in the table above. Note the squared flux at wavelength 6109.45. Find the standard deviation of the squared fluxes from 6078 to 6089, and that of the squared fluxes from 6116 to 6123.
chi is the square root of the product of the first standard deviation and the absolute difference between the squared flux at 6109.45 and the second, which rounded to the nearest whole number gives 10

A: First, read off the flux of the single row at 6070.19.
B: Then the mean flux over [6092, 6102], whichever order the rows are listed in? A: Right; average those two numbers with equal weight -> 4.93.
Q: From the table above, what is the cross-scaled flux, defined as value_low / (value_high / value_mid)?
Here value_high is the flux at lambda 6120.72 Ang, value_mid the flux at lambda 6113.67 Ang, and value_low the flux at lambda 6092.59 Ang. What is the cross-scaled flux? 4.7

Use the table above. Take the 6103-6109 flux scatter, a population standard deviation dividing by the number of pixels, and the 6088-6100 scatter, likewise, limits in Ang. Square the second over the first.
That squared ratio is 103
